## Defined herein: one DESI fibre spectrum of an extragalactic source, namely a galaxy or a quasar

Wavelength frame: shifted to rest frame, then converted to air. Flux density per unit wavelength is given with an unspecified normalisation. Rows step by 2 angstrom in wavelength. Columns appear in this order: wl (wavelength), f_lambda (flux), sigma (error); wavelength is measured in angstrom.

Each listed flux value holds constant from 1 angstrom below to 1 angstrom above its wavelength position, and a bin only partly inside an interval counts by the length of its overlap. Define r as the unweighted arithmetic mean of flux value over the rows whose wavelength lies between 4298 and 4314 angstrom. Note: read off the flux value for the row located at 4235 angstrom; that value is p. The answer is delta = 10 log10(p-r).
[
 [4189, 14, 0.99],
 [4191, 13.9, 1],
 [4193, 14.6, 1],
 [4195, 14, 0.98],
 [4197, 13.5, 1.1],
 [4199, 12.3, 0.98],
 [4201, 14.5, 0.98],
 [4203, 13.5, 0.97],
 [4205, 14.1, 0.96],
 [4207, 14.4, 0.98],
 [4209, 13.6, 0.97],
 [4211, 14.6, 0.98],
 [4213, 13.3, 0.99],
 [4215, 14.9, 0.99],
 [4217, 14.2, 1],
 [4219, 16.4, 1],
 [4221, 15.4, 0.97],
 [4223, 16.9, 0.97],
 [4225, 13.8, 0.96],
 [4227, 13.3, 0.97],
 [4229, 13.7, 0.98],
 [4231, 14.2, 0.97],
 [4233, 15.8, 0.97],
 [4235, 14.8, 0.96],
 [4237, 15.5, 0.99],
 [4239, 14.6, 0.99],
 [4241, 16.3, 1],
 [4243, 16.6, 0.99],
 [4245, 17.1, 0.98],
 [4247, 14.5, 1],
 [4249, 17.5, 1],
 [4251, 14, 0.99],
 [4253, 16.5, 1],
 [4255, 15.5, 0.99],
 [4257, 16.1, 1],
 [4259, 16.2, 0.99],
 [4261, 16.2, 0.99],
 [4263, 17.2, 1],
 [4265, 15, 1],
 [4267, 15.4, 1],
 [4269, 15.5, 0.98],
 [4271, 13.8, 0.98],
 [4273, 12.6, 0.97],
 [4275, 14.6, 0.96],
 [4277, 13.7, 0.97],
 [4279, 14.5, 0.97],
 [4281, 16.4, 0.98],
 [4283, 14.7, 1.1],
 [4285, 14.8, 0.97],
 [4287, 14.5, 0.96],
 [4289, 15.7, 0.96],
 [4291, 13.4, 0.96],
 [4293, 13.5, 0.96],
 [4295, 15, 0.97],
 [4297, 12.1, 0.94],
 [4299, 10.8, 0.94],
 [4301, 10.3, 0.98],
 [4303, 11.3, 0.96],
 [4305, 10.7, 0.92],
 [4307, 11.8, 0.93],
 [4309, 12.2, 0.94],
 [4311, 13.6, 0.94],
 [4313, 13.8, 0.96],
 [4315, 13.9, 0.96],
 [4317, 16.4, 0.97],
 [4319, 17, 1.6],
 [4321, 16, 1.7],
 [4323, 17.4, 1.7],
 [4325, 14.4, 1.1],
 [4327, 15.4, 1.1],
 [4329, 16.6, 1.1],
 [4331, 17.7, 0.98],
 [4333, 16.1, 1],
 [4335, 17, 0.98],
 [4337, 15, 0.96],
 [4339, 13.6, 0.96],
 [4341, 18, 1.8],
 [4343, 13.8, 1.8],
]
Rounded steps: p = 14.8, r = 11.8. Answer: 4.8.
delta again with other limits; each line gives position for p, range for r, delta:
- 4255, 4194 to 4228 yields 0.9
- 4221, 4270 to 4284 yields 0.3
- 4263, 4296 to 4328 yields 5.6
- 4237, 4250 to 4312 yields 1.4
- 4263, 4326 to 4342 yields 0.1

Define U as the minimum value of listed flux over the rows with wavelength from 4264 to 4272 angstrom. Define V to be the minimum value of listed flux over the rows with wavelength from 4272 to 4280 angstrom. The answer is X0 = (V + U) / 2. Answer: 13.2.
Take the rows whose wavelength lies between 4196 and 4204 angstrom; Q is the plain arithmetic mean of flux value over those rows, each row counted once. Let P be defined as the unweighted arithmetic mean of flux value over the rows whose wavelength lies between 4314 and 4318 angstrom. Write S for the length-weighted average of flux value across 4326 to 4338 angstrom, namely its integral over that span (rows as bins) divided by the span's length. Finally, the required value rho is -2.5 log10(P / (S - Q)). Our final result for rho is -1.81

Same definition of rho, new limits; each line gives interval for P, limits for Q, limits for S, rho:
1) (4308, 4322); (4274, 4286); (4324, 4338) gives -2.68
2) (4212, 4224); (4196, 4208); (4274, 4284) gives -2.89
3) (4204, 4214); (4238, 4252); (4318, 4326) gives -3.86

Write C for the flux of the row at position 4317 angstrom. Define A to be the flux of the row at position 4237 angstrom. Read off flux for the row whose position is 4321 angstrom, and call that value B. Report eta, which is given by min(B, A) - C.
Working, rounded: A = 15.5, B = 16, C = 16.4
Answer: -1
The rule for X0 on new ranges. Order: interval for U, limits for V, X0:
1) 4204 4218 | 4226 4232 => 13.3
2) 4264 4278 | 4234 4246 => 13.6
